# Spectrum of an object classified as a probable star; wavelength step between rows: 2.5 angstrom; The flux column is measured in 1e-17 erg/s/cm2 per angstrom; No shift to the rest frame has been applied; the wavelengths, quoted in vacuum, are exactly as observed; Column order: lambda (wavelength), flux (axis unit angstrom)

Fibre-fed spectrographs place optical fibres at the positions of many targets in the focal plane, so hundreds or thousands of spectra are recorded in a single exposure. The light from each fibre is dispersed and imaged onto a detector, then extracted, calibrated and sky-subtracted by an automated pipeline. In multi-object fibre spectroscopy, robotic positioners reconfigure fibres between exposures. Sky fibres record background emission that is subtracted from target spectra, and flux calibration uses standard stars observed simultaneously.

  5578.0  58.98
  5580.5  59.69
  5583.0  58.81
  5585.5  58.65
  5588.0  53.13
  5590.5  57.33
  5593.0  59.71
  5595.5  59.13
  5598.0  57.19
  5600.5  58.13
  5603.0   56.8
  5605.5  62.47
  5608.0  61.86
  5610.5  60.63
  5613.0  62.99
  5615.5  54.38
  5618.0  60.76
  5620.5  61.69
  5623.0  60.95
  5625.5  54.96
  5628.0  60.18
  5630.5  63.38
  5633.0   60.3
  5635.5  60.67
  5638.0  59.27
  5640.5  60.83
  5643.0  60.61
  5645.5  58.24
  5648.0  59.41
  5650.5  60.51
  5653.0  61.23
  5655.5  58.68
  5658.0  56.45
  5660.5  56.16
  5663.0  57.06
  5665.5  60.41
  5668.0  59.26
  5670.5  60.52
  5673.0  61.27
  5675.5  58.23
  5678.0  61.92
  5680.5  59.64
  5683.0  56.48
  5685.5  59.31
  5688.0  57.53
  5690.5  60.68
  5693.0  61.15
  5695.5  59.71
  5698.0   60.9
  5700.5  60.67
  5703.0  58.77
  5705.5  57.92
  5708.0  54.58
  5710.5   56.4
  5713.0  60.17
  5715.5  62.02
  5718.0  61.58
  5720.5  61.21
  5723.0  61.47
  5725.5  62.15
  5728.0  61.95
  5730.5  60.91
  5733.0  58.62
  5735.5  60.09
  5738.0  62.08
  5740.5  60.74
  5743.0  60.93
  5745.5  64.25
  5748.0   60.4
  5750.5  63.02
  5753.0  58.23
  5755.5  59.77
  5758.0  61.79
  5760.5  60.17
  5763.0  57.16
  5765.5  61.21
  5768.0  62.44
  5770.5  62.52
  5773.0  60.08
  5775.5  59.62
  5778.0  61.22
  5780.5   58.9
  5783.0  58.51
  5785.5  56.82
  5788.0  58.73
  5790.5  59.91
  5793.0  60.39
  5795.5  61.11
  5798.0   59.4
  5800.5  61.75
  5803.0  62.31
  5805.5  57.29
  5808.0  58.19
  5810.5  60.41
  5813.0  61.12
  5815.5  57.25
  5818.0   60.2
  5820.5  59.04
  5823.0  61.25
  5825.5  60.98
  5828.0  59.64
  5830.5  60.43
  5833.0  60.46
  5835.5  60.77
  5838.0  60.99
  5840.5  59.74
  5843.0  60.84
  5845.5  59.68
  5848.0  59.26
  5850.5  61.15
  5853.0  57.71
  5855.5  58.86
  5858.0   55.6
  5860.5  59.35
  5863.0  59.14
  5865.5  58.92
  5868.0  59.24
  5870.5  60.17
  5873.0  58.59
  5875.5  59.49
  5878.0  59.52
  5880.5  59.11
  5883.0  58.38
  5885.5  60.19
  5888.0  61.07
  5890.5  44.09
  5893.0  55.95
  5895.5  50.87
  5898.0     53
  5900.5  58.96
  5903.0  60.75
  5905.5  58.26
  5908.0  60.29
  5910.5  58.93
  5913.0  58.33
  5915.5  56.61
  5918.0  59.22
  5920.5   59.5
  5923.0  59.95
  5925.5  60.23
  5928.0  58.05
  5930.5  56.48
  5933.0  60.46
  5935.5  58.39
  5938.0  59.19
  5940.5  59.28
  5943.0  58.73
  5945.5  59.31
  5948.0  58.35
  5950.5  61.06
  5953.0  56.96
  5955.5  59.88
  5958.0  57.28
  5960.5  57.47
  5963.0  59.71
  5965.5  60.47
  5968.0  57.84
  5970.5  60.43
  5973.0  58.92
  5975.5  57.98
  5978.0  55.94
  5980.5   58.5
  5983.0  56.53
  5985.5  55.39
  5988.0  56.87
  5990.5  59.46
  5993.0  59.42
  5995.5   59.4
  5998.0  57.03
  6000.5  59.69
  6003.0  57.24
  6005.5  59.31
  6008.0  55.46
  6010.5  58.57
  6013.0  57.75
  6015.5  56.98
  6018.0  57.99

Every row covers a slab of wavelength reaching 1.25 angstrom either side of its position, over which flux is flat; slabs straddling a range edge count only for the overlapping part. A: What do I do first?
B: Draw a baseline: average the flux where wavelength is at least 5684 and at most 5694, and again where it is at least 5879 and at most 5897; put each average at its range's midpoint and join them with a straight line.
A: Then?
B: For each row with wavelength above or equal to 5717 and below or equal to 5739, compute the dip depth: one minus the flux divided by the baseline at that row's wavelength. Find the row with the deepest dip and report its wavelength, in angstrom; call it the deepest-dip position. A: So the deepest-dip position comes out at 5733.0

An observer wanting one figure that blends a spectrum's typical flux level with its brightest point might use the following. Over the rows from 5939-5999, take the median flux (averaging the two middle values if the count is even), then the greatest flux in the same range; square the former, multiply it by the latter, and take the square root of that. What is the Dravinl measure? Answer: 458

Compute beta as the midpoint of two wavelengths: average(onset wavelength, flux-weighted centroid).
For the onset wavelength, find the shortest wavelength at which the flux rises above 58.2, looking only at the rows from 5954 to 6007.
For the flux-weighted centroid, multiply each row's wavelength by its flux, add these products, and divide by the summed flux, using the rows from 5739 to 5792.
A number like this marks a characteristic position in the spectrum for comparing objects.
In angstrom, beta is 5860.4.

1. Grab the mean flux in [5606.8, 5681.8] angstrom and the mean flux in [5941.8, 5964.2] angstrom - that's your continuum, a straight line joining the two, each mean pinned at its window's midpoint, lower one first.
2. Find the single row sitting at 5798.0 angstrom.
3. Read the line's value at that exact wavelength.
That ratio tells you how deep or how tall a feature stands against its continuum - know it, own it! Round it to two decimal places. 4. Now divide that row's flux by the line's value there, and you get 1.00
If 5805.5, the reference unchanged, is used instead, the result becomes 0.97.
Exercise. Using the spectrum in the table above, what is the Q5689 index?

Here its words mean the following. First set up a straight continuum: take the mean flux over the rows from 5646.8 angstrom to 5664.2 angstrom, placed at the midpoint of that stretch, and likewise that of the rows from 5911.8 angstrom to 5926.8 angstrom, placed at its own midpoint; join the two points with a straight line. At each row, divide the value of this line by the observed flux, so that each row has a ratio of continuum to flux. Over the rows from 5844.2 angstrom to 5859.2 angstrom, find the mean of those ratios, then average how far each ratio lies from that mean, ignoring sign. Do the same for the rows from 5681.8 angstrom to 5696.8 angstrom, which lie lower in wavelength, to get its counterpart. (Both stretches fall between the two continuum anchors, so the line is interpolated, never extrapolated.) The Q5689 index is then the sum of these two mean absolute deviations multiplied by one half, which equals 0.0241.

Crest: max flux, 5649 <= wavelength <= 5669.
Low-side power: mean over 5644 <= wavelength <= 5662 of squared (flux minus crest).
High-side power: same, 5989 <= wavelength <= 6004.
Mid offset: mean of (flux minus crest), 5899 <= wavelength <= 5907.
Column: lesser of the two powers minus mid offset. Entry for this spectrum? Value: 10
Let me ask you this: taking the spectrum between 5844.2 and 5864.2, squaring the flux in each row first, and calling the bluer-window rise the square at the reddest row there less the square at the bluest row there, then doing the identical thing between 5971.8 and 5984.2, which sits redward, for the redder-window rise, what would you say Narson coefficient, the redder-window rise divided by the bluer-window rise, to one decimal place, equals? 4.3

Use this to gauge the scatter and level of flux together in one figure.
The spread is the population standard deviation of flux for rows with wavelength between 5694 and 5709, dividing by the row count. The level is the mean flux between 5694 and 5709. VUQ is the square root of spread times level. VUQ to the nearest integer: 11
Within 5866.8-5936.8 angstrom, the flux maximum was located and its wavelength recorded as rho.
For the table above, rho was 5888.0 angstrom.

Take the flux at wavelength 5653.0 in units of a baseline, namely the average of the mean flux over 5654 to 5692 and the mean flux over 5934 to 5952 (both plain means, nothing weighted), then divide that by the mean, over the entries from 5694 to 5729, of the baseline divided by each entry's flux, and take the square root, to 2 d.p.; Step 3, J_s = 1.03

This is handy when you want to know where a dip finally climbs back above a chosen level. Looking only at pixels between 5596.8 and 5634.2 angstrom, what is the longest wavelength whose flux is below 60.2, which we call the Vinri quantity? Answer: 5628.0 angstrom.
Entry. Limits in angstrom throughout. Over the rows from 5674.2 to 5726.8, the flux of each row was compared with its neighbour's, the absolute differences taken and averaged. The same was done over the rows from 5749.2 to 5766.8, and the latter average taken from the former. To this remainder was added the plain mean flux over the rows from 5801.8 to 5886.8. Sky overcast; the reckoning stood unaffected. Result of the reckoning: 58.5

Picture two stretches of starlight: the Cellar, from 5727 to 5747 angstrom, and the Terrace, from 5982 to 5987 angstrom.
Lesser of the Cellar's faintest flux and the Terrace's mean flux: 56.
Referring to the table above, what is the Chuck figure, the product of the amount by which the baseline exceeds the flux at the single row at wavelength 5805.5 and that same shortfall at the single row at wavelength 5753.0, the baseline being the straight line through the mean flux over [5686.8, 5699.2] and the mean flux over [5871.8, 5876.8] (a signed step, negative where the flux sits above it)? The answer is 3.1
